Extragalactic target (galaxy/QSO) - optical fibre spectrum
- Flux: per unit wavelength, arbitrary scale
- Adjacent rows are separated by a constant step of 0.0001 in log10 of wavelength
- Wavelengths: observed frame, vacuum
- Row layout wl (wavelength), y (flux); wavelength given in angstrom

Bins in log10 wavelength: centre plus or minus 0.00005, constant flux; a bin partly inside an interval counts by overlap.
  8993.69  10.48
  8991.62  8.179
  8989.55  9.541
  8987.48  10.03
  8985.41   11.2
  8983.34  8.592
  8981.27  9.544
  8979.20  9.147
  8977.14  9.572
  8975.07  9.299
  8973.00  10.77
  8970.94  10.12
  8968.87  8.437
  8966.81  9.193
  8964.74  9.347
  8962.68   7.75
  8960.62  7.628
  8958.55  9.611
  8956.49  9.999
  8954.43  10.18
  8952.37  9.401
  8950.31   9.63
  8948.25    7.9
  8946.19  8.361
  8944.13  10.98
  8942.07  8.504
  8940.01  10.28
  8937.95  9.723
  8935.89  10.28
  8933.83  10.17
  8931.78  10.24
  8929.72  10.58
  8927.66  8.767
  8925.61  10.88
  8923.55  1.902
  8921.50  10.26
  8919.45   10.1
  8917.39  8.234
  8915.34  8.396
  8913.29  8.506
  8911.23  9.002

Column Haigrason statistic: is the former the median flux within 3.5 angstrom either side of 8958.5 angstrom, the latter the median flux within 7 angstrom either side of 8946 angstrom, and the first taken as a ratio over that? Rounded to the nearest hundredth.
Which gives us 1.02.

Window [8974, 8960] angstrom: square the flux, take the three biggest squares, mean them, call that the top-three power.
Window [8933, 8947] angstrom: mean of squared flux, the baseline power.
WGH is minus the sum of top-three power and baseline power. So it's -198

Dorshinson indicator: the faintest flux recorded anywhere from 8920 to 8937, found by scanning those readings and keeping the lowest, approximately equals 1.902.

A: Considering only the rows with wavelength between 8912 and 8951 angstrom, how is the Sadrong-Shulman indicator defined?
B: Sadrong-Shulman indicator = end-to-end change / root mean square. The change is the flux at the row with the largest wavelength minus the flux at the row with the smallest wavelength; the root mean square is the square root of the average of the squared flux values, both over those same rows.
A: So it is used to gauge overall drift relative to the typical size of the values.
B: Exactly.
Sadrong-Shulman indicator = 0.12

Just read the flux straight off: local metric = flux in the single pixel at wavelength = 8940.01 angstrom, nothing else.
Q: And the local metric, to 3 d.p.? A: 10.280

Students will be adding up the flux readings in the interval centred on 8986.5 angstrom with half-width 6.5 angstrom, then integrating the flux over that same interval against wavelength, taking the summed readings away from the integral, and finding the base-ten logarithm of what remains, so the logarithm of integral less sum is 1.8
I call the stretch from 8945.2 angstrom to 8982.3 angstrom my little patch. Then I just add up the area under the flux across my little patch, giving 342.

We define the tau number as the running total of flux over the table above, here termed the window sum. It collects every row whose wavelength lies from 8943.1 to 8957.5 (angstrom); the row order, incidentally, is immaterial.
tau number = 66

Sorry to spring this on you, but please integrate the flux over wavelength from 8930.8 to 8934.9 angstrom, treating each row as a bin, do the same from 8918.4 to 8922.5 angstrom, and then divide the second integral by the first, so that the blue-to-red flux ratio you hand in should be 1.00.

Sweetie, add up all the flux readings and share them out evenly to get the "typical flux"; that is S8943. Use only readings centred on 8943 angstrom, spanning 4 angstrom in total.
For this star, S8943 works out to 9.7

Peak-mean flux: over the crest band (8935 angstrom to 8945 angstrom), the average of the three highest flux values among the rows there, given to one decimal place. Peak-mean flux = 10.5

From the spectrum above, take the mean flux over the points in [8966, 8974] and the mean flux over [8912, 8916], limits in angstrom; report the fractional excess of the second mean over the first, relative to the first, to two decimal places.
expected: -0.12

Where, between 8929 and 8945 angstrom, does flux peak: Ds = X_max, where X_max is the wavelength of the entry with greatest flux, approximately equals 8944.13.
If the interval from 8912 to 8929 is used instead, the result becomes 8925.61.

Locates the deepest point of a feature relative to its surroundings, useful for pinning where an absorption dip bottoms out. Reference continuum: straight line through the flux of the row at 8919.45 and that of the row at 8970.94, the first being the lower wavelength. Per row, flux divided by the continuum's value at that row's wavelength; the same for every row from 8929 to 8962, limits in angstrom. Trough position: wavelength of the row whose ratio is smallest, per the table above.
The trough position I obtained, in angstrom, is 8960.62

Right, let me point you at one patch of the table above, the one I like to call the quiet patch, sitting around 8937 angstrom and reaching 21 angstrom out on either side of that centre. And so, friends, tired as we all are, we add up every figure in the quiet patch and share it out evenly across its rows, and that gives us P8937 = 9.32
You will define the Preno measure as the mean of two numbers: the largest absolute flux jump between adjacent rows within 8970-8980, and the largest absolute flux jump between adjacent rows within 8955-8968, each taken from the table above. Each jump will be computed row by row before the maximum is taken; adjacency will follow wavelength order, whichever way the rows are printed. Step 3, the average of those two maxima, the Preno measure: 1.73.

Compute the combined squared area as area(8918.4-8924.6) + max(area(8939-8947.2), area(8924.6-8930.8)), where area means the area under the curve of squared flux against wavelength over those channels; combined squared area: 1192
